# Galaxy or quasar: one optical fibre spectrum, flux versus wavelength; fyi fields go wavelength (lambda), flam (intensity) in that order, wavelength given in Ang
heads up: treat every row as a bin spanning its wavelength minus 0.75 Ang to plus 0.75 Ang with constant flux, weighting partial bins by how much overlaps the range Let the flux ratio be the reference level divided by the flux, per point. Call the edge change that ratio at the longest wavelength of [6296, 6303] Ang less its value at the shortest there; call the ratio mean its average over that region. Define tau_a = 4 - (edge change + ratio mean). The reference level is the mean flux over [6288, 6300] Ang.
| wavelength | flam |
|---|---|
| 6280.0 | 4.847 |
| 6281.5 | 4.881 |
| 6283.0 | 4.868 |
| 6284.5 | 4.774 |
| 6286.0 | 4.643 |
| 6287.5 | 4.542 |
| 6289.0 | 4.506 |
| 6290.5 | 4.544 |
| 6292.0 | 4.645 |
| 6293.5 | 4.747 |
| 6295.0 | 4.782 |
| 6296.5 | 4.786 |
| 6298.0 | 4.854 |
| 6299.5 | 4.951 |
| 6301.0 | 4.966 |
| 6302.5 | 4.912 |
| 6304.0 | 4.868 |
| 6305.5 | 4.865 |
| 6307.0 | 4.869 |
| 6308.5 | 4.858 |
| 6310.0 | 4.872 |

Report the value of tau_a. 3.06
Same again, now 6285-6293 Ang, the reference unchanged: 2.97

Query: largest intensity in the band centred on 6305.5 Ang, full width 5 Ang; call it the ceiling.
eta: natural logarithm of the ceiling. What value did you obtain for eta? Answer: 1.58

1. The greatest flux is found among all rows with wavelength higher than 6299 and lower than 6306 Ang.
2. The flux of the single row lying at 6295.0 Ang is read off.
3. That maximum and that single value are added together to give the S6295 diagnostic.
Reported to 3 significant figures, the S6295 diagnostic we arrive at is 9.75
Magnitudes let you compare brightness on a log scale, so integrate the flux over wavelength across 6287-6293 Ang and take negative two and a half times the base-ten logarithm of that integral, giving -3.59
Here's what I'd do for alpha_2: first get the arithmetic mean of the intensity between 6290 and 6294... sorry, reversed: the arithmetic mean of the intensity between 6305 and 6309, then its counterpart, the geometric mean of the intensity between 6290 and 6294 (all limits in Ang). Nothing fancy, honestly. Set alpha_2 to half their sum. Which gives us 4.75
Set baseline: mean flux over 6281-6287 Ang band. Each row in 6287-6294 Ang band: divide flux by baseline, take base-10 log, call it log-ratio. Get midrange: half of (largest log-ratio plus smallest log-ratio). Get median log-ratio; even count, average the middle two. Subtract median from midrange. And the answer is 0.008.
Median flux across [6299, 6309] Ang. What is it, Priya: 4.87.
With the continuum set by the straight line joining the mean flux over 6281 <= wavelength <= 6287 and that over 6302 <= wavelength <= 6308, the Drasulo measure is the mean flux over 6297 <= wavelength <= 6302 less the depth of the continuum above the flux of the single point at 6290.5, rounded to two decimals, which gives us 4.65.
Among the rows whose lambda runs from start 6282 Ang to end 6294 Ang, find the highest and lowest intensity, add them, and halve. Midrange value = 4.69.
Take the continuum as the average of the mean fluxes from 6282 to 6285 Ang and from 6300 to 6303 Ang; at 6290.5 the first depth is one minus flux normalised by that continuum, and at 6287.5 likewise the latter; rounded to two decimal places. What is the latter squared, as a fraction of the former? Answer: 0.07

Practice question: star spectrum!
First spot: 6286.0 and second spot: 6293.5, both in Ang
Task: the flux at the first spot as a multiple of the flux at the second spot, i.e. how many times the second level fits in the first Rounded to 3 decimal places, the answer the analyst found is 0.978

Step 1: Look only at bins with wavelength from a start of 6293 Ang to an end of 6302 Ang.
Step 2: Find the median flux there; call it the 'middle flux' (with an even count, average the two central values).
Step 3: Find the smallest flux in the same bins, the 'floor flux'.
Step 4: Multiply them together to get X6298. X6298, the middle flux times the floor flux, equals 22.9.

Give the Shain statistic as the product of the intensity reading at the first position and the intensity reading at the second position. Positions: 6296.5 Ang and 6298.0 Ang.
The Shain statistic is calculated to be 23.2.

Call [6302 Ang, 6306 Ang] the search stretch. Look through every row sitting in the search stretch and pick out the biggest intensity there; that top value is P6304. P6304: 4.912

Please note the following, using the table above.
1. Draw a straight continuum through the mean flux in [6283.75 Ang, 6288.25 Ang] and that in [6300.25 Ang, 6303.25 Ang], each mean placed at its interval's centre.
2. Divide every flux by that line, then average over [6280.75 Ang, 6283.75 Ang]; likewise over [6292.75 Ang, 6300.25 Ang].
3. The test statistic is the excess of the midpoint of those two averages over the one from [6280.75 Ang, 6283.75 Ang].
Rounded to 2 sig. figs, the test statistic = -0.034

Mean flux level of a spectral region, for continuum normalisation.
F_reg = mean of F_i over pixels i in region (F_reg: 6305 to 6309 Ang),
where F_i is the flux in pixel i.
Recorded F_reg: 4.86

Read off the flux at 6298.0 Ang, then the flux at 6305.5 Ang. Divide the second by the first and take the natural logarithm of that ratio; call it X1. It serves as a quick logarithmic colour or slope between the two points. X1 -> 0.002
